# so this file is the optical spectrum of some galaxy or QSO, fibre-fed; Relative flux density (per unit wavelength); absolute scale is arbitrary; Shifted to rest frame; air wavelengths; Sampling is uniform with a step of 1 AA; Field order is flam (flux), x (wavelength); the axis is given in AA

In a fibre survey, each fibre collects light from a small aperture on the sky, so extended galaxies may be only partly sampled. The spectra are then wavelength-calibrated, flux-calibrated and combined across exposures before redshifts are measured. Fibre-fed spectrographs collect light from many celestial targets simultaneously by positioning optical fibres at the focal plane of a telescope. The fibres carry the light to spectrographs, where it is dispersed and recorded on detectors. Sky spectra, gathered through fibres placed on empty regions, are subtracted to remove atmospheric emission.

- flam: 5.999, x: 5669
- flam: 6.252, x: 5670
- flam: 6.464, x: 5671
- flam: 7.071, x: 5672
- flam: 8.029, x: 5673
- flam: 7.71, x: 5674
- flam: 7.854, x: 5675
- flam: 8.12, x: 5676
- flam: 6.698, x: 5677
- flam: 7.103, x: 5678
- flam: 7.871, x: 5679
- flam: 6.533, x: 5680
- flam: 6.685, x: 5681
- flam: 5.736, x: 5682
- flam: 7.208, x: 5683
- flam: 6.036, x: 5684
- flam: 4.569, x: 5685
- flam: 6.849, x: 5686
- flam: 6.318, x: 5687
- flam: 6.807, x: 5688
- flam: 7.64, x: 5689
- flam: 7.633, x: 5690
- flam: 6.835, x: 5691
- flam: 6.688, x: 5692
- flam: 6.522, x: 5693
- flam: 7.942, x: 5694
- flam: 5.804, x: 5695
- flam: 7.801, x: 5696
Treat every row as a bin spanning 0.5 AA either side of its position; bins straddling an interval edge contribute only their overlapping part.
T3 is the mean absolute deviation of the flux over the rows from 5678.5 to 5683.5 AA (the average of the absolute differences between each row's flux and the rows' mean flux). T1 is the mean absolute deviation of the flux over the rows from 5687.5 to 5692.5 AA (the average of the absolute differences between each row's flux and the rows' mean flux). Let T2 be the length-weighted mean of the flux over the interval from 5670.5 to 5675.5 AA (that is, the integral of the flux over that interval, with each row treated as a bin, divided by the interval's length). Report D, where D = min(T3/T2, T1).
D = 0.079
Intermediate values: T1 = 0.41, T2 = 7.43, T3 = 0.59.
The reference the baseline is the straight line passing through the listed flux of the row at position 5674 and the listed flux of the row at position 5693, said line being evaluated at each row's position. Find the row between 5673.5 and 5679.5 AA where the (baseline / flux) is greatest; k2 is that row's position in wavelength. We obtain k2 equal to 5677 AA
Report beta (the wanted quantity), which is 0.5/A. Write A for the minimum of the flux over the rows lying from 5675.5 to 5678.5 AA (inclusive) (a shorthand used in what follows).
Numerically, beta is 0.075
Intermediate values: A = 6.698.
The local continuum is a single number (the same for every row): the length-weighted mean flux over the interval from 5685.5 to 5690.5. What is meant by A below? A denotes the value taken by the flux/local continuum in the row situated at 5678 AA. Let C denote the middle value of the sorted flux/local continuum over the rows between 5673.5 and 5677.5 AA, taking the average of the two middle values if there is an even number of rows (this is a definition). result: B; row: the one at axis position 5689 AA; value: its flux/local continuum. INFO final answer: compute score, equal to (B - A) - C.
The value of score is -1.03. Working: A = 1.01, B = 1.08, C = 1.10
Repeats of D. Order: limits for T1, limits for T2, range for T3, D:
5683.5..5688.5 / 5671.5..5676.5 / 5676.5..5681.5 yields 0.052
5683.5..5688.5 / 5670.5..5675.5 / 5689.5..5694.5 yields 0.071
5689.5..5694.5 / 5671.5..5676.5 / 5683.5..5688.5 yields 0.084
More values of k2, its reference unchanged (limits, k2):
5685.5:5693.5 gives 5687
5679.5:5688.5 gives 5685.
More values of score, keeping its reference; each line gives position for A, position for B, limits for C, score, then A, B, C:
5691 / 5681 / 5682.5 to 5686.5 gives -0.94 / 0.97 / 0.95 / 0.91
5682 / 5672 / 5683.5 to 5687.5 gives -0.69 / 0.81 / 1.00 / 0.88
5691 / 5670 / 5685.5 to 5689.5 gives -1.05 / 0.97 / 0.89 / 0.97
